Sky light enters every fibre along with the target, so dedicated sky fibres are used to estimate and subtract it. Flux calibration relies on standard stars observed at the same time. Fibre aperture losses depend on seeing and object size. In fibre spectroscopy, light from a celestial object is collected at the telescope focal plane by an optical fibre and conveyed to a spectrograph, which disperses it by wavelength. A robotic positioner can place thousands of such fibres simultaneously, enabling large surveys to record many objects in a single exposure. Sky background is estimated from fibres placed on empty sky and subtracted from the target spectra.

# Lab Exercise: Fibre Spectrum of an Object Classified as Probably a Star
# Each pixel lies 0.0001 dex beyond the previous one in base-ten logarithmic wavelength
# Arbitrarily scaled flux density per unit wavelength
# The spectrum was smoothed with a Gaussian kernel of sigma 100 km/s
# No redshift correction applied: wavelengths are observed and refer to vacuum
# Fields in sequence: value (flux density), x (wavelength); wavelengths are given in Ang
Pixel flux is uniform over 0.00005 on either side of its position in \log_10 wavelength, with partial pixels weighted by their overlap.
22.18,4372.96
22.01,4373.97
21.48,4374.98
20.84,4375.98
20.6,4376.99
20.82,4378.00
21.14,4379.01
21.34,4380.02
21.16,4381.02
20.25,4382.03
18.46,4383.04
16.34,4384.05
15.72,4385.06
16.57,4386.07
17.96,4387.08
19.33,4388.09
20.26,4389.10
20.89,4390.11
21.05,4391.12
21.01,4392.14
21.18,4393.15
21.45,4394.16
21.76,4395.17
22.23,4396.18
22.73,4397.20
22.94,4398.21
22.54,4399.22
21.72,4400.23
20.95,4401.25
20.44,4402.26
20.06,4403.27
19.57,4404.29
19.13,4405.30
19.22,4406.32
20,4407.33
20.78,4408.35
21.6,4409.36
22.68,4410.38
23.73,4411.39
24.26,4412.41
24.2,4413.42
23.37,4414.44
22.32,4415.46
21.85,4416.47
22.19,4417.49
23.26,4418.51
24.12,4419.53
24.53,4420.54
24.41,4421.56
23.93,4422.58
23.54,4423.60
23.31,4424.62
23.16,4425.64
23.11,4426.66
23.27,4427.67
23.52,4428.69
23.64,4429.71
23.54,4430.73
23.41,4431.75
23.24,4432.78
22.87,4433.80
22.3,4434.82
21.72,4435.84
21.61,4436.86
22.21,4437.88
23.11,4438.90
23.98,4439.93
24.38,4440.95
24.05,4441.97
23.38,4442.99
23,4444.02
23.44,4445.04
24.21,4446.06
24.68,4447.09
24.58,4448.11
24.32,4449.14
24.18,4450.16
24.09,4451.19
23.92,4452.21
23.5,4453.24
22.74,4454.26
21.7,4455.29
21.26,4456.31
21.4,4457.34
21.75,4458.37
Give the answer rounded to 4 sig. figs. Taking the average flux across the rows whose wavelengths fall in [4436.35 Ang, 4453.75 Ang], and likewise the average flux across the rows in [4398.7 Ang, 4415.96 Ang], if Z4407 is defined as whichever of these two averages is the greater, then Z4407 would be 23.68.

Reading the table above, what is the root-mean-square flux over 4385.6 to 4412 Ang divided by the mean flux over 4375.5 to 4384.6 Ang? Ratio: 1.04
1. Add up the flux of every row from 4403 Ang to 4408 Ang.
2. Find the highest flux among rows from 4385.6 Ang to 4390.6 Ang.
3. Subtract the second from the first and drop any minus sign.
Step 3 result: 77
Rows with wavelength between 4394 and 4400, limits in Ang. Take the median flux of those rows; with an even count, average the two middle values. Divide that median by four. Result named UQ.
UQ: 5.60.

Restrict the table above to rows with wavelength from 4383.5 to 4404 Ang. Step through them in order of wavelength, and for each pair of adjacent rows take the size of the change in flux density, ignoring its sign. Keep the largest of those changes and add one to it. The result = 2.39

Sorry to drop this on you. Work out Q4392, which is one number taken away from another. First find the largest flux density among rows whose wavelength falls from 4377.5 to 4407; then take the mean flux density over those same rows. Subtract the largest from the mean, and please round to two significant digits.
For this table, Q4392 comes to -2.7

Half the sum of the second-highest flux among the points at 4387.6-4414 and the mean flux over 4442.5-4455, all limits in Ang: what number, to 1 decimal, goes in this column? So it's 24.0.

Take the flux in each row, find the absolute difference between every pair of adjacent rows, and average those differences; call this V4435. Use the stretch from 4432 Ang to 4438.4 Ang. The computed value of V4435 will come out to 0.45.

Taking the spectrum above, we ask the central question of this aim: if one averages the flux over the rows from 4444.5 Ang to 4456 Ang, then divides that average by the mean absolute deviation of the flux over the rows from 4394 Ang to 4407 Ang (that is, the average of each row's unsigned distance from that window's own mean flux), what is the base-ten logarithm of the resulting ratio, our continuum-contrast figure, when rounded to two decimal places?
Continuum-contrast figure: 1.32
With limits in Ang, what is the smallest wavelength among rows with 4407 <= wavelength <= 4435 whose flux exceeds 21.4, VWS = 4409.36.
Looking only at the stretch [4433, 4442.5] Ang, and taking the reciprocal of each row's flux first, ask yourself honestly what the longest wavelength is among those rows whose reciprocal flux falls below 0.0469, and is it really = 4441.97 Ang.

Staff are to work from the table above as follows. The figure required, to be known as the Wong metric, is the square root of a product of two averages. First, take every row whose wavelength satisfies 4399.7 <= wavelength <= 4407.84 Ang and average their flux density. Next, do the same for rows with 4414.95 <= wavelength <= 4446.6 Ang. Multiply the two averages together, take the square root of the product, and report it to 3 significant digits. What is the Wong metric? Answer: 21.6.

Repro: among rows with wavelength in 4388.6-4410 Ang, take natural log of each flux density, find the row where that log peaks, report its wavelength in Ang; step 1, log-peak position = 4398.21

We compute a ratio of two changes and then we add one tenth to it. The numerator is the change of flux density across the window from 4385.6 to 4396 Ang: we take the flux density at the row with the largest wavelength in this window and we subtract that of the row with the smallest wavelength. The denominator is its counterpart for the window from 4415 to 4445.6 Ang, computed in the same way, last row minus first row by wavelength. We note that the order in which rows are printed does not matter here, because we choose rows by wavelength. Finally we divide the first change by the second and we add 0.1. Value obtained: 4.7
